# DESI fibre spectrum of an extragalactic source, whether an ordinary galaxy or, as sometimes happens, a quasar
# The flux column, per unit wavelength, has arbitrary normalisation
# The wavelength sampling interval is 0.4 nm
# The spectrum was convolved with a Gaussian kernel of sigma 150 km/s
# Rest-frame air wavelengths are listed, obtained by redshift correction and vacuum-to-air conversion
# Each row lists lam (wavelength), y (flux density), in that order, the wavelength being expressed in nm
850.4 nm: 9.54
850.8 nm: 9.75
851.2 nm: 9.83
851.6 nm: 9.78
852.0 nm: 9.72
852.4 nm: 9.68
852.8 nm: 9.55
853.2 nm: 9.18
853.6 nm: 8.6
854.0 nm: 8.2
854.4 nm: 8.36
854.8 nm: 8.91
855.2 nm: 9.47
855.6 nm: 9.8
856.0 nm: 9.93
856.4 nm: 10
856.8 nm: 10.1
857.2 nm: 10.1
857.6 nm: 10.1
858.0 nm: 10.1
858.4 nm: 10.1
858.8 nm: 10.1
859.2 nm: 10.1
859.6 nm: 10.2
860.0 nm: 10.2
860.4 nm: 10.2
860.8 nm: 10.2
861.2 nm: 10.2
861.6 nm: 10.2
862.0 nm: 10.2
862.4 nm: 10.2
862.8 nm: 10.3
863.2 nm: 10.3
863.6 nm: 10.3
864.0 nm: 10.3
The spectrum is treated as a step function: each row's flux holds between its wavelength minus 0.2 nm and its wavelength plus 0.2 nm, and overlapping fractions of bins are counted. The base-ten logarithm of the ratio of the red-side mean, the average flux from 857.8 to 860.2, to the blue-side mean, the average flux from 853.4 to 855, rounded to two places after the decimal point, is 0.08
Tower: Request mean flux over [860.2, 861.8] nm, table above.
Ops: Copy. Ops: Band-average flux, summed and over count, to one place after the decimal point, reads 10.2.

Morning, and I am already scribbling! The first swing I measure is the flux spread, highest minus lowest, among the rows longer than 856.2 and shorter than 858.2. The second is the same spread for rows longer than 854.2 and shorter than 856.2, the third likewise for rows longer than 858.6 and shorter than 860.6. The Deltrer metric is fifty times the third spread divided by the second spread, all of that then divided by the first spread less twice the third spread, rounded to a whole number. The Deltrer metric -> -32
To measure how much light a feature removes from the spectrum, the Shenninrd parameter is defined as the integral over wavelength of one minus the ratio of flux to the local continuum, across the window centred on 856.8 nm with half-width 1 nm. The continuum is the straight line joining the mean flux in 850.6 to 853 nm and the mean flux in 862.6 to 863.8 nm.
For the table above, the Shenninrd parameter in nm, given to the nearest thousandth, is -0.015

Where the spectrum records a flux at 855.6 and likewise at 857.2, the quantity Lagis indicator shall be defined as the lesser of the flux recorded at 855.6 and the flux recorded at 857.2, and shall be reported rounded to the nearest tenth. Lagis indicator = 9.8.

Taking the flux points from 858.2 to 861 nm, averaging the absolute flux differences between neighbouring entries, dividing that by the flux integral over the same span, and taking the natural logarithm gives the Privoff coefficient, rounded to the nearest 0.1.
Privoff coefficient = -7.4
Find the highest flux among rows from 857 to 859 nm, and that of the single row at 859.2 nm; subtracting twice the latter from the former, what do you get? -10.1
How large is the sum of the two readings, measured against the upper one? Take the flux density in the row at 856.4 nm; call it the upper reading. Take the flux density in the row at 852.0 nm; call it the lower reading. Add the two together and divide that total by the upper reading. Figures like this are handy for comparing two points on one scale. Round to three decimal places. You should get 1.972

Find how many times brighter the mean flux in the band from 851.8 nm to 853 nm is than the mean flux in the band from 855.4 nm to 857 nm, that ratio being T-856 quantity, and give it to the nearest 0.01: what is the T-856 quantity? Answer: 0.97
